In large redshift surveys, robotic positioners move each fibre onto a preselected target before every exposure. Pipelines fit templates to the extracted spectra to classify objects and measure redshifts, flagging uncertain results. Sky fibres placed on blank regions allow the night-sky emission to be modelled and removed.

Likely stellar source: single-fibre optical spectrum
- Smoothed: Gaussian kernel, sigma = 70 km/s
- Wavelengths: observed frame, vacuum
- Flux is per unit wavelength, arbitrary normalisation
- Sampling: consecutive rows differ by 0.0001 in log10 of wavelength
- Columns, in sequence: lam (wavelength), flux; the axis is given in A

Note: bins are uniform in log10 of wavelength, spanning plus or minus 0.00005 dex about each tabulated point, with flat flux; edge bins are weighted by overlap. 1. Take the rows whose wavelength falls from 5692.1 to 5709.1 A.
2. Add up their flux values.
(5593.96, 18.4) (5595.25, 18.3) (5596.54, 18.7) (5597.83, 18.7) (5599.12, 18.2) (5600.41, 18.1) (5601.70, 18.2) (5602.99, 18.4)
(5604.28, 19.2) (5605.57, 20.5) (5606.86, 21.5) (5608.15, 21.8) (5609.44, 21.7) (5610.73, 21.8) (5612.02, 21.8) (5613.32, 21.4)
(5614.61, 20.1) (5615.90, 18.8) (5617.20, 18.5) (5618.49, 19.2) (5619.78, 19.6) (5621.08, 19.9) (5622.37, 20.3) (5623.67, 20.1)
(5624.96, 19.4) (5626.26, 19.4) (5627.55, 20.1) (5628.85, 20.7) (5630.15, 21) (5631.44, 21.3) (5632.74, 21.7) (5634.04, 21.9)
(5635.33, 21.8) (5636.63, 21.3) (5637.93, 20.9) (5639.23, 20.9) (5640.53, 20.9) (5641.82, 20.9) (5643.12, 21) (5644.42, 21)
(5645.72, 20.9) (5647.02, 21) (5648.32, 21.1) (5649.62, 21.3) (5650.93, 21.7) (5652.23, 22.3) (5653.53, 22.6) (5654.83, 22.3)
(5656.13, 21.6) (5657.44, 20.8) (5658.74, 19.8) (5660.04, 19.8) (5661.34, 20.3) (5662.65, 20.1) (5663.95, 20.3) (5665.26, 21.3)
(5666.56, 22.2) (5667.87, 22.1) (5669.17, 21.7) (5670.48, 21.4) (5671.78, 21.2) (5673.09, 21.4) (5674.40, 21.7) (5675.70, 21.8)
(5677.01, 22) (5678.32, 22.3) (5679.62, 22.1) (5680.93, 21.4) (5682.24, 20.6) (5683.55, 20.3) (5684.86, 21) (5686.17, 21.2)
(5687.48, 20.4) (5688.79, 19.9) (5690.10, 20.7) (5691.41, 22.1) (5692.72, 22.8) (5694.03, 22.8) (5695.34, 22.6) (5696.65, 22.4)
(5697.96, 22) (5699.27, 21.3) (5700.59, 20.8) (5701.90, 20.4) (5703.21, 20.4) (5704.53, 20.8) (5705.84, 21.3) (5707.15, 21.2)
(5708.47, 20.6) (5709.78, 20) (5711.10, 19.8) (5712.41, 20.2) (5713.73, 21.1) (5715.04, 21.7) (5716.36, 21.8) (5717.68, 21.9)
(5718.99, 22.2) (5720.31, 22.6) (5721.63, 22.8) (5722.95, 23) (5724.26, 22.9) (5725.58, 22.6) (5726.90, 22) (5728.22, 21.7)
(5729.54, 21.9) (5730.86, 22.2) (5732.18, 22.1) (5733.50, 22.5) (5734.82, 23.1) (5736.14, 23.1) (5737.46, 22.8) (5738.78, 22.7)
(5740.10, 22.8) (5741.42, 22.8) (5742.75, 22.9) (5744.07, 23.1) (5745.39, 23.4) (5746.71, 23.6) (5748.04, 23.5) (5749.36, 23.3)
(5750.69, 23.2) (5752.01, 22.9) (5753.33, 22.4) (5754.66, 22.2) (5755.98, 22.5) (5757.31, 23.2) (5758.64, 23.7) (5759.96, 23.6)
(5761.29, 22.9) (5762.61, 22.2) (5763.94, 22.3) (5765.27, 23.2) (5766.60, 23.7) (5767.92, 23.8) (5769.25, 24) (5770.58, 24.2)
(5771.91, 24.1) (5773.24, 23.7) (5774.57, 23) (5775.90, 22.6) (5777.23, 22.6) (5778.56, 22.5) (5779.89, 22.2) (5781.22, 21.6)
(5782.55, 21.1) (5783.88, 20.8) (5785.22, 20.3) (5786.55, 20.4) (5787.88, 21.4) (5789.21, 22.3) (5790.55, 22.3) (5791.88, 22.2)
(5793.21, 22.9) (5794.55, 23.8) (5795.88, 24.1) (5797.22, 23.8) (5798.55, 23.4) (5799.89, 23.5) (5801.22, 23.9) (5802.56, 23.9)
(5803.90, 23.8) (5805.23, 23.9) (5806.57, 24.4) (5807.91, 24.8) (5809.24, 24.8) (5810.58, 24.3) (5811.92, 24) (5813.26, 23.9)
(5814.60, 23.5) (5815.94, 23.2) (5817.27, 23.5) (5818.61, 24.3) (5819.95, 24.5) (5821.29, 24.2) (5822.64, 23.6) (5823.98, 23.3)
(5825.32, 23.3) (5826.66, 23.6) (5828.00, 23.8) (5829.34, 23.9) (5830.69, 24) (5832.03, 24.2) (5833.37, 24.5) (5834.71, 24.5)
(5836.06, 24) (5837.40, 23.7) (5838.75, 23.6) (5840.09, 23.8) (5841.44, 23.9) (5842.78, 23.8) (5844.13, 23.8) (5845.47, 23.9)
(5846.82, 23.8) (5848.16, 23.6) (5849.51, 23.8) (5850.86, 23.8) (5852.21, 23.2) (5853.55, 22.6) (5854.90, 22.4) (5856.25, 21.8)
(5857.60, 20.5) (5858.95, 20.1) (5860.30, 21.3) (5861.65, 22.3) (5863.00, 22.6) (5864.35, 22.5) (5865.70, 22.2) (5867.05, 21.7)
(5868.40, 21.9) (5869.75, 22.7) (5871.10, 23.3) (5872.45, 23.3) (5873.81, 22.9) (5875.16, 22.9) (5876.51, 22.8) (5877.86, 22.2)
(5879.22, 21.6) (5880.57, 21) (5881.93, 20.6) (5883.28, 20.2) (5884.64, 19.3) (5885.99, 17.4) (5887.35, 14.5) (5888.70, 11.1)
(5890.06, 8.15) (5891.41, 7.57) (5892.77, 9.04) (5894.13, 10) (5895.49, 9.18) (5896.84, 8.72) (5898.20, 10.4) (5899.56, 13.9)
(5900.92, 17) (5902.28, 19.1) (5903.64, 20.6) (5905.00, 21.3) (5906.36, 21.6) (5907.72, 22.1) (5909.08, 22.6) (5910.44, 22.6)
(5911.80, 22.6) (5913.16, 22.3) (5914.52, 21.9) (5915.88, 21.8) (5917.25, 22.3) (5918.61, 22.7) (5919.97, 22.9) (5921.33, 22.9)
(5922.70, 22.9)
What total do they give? 279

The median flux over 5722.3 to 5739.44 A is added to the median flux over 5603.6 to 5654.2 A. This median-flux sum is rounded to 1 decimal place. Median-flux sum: 43.6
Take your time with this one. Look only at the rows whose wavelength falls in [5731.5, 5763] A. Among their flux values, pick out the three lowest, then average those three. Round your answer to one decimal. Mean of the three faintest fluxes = 22.2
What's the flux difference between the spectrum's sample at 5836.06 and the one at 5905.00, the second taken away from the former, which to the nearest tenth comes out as 2.7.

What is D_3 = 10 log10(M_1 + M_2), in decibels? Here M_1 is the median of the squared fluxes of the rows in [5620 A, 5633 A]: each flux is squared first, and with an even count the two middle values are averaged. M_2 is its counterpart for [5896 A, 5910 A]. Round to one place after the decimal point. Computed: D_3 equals 29.0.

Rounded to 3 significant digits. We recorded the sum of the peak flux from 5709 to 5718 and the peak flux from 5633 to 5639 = 43.8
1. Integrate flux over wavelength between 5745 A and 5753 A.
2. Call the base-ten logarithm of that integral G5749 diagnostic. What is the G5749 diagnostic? 2.27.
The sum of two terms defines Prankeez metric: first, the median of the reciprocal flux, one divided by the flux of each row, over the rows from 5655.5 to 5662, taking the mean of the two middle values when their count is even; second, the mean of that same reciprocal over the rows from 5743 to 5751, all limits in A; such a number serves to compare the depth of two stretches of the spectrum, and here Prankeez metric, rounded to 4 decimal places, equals 0.0921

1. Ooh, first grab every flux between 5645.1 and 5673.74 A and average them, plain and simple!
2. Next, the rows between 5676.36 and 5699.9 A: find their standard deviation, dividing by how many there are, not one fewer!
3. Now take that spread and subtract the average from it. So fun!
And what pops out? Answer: -20.3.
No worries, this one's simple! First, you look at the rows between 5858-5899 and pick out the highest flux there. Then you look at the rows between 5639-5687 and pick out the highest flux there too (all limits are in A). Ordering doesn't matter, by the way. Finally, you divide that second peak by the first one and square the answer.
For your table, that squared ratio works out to 0.94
